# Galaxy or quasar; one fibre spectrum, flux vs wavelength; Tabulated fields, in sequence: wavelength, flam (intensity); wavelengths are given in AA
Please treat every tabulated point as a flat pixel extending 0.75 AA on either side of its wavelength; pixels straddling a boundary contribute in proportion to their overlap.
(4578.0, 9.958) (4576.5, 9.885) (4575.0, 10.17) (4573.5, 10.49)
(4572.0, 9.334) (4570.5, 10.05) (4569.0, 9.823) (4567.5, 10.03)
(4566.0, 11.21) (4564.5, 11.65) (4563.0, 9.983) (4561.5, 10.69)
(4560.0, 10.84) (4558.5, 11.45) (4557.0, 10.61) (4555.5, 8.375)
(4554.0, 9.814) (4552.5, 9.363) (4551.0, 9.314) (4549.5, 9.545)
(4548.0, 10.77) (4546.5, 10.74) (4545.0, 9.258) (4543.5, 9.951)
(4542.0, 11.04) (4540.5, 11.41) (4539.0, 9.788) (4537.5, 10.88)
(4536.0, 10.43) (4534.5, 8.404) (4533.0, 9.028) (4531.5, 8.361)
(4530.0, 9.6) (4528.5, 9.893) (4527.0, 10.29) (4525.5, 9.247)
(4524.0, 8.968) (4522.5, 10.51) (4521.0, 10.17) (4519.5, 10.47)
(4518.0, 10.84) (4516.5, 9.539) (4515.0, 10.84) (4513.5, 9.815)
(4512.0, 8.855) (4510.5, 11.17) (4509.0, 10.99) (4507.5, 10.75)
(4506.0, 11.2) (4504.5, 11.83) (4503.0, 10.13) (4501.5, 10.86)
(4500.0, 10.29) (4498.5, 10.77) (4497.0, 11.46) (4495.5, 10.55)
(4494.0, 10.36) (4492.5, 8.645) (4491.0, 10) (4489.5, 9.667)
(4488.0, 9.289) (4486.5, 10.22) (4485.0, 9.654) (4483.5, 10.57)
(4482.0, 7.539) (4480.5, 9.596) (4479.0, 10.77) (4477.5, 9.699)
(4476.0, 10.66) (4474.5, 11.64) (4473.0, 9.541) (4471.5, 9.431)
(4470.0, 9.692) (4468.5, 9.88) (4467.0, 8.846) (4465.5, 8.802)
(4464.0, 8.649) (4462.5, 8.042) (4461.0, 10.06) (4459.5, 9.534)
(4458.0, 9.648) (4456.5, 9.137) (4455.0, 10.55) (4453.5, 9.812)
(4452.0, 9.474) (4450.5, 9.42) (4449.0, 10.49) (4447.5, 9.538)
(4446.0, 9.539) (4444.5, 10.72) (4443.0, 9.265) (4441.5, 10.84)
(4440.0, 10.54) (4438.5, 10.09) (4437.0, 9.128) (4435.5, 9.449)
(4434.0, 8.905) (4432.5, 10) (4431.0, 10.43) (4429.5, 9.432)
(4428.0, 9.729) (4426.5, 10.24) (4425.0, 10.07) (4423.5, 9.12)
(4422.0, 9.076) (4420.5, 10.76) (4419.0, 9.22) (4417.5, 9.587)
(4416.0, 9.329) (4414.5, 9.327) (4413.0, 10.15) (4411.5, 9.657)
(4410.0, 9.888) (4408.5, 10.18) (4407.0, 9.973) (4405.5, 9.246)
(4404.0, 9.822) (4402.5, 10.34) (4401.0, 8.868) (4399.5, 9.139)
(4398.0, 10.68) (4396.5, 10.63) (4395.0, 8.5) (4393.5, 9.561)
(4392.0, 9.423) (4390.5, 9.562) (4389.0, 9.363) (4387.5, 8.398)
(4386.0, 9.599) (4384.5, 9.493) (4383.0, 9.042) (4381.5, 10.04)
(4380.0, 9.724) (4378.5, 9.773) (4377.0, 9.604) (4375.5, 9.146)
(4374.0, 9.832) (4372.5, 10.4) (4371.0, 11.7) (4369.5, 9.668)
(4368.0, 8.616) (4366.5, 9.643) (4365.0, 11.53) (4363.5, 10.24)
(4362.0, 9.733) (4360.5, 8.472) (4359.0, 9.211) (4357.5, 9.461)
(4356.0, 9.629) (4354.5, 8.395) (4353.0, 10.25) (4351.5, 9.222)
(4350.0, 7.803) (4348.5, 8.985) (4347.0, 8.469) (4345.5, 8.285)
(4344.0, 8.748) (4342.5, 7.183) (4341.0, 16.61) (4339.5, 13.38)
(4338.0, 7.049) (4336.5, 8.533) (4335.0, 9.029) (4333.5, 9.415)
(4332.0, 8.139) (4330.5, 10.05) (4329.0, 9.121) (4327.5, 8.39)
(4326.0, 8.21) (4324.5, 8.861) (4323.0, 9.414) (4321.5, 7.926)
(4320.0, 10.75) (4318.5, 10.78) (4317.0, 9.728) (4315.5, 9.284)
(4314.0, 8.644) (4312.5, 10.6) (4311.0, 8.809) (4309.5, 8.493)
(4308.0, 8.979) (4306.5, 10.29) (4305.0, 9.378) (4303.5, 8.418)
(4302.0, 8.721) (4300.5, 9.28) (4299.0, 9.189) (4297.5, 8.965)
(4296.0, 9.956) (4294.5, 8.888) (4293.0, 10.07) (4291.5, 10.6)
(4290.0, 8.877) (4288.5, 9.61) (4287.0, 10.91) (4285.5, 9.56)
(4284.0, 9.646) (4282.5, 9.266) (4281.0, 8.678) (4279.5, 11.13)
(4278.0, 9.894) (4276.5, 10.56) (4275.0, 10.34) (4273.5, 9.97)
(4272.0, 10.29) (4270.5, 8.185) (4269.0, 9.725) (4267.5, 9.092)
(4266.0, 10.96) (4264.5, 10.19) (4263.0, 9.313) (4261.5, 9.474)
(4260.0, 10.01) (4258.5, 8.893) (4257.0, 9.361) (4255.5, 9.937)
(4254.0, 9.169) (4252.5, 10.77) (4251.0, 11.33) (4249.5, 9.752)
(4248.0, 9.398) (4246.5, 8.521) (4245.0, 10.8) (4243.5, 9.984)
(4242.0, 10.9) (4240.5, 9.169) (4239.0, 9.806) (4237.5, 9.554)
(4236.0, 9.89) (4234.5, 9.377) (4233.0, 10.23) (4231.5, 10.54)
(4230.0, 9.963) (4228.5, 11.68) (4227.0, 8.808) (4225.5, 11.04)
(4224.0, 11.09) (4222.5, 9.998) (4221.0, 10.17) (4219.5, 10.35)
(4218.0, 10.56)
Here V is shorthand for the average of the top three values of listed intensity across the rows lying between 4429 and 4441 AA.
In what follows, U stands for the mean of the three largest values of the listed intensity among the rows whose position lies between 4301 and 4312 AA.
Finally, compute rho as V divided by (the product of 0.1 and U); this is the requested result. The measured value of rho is 10.8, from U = 9.55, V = 10.4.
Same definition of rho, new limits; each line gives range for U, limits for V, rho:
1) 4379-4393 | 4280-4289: 10.3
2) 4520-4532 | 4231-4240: 9.9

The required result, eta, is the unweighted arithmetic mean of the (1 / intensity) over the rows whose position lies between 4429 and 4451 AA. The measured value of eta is 0.102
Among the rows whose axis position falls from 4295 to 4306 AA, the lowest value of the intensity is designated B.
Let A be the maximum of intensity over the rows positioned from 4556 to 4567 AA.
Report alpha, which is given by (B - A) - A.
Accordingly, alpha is -14.9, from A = 11.65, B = 8.418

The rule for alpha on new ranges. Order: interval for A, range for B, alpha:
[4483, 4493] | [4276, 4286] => -12.5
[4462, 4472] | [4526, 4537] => -11.4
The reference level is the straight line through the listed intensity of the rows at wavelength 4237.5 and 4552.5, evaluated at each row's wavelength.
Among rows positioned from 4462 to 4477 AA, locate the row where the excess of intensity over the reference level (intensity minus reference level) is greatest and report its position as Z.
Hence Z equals 4474.5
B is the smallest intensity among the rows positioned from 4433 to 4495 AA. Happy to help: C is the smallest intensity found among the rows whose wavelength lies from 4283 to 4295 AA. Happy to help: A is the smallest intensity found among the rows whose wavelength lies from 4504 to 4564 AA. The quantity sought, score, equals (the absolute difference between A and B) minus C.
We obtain -8.1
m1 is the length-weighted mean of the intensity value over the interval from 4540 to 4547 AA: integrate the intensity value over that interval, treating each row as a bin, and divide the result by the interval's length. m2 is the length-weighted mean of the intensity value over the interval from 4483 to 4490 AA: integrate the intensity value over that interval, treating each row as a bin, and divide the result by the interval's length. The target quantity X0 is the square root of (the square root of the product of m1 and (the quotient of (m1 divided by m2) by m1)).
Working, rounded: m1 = 10.4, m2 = 9.9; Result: 1.014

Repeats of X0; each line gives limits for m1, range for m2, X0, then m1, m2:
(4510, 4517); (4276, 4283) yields 1.003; 10.0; 9.9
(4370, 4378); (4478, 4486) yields 1.012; 10.1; 9.6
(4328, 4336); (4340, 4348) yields 0.978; 9.1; 9.9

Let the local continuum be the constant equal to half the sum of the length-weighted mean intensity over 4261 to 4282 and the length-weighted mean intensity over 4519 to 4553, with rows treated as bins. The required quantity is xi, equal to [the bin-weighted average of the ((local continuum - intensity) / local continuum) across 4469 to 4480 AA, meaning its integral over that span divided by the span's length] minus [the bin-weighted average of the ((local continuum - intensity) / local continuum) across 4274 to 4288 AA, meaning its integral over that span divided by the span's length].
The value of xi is -0.020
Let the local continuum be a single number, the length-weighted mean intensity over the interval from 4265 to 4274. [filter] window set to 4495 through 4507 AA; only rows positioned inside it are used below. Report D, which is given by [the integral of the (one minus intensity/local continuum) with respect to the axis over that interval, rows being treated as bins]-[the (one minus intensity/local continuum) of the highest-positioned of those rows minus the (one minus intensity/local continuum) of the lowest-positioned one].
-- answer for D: -1.39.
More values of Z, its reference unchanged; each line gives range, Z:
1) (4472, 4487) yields 4474.5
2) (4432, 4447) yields 4441.5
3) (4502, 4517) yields 4504.5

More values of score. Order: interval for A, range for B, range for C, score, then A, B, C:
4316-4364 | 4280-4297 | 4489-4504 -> -7.0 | 7.049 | 8.678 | 8.645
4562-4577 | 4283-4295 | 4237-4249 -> -8.1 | 9.334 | 8.877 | 8.521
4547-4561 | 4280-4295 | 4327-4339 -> -6.7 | 8.375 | 8.678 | 7.049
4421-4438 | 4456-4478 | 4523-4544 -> -7.5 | 8.905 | 8.042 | 8.361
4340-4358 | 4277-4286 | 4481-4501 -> -6.0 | 7.183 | 8.678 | 7.539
